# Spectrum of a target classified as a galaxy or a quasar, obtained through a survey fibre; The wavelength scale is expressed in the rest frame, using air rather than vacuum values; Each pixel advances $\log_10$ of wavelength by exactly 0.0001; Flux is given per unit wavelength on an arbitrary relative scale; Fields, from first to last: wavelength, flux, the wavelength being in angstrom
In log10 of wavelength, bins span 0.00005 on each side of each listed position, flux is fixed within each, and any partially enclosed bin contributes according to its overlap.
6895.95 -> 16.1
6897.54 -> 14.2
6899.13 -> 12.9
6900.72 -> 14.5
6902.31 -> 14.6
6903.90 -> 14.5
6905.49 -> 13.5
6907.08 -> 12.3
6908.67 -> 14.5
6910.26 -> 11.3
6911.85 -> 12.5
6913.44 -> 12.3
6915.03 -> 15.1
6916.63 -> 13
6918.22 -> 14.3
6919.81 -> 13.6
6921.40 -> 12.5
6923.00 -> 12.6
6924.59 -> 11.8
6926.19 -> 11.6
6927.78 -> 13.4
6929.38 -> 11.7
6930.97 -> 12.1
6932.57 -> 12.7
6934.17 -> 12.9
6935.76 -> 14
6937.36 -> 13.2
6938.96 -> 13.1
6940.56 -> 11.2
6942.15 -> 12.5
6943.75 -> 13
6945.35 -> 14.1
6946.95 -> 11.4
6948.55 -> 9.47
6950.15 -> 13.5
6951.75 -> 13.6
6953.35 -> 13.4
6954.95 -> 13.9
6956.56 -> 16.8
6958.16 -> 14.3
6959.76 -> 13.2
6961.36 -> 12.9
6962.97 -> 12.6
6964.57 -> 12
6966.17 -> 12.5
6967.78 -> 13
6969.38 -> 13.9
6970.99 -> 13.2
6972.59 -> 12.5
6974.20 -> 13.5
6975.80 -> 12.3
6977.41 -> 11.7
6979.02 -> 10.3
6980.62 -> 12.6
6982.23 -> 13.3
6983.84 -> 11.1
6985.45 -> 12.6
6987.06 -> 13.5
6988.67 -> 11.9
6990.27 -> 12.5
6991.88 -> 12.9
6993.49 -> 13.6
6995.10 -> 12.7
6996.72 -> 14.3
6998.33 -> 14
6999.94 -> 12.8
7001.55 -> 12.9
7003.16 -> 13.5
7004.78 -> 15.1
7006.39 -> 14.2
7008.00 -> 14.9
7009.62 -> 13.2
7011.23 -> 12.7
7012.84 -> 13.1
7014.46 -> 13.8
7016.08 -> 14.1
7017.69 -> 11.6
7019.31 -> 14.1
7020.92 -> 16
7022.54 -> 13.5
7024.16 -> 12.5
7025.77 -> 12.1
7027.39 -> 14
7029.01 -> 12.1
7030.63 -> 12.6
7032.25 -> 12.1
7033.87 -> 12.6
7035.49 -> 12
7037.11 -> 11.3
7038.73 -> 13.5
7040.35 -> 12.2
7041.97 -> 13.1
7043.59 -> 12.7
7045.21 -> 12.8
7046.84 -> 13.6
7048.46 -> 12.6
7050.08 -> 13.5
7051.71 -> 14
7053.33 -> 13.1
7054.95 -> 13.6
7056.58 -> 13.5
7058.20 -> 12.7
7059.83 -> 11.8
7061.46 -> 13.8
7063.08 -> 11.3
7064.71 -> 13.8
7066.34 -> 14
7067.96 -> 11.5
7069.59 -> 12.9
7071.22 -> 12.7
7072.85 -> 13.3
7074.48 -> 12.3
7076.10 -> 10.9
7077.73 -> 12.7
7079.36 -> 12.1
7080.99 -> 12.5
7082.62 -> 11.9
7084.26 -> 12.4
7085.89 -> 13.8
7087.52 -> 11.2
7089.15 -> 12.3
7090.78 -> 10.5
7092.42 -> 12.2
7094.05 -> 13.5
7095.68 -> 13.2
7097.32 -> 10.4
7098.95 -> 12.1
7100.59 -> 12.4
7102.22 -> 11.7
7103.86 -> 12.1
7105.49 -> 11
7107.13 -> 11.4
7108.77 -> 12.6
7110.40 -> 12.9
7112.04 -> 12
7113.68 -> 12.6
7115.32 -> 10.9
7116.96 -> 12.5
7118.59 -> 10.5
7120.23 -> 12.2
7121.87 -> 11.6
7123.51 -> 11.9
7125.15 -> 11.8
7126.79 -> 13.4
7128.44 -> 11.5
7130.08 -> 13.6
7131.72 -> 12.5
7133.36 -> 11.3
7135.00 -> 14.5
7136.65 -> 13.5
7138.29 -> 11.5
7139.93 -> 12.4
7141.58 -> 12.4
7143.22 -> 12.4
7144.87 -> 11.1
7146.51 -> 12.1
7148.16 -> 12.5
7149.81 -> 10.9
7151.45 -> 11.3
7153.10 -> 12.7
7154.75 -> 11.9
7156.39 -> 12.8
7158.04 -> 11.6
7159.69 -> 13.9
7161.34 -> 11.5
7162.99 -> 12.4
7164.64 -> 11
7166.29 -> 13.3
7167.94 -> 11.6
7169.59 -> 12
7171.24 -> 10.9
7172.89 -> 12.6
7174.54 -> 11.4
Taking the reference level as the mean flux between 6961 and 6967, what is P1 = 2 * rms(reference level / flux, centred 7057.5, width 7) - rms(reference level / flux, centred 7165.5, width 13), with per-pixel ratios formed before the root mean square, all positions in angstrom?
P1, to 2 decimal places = 0.90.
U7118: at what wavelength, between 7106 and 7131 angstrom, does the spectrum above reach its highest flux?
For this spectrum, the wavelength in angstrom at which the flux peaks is 7130.08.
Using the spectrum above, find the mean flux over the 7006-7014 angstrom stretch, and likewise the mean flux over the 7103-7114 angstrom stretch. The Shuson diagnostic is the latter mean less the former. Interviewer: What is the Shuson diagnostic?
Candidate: -1.5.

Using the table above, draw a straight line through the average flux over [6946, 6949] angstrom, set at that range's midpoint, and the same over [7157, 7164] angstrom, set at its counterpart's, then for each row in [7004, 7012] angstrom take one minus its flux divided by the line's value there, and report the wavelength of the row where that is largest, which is 7011.23 angstrom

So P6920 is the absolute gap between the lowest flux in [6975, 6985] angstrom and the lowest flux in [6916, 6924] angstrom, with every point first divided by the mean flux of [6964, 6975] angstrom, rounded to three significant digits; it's 0.170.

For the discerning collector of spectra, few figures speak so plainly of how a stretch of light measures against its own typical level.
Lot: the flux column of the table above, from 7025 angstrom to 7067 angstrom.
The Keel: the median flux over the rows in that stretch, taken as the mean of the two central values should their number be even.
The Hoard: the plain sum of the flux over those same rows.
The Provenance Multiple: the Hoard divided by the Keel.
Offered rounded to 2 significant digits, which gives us 26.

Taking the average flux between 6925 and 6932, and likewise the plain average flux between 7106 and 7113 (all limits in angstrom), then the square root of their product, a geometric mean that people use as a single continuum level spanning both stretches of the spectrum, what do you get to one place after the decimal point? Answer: 12.2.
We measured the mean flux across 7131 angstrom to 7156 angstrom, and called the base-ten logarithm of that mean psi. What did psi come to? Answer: 1.09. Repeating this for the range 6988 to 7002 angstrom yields 1.12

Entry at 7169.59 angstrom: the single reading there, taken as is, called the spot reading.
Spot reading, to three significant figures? 12.0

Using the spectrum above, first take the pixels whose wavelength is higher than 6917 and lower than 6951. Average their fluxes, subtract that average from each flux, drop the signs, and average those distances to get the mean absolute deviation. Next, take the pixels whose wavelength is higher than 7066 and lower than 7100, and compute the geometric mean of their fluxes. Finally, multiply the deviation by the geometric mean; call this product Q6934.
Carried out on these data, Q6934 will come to 10.7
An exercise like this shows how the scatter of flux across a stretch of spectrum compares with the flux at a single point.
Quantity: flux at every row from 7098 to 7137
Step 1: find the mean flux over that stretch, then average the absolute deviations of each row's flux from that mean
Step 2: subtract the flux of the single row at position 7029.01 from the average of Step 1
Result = -11.4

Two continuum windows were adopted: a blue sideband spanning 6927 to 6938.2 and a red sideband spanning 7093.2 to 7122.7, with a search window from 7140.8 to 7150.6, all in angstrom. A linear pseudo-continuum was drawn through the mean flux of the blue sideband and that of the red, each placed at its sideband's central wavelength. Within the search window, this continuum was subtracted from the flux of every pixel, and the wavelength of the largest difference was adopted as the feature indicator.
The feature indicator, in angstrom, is 7148.16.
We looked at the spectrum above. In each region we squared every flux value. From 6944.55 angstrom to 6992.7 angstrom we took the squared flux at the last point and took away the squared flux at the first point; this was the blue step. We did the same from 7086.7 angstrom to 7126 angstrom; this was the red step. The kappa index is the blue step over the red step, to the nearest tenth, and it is -2.3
